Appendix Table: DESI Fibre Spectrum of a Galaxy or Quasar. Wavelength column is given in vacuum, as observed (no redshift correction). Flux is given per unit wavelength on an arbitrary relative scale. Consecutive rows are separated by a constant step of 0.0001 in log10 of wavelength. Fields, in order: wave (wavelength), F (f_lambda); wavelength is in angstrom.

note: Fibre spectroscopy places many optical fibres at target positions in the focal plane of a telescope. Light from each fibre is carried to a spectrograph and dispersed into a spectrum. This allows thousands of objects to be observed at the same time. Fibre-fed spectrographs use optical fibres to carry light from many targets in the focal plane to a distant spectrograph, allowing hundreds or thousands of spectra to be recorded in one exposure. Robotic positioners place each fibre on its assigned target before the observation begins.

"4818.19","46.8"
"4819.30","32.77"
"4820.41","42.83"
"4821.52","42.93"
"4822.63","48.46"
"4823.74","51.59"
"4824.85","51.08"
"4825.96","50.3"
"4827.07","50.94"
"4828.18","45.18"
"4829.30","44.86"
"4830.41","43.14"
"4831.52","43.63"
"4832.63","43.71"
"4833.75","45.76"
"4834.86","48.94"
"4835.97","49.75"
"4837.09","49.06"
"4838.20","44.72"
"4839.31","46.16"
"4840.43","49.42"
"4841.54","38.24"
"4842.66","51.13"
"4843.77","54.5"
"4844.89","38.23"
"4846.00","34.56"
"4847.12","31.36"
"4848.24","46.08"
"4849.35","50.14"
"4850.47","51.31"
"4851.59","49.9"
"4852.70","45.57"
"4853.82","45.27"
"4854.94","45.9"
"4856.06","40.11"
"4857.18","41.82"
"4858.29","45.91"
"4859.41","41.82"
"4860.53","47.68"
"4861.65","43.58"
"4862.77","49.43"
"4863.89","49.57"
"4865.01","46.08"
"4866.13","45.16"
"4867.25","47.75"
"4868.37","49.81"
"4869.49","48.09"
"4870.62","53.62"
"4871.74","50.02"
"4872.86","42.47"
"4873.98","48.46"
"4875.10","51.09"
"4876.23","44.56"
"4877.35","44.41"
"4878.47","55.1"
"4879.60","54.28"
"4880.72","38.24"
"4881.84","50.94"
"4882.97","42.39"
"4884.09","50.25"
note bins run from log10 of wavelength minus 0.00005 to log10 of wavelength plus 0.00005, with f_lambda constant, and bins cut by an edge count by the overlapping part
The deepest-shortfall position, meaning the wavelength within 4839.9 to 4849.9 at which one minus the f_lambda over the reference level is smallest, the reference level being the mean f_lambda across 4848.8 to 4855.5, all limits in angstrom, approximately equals 4843.77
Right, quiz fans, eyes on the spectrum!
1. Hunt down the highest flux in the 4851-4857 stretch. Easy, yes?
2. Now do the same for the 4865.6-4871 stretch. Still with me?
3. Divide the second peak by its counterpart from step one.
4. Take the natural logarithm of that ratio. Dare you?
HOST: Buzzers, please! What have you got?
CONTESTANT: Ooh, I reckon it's 0.07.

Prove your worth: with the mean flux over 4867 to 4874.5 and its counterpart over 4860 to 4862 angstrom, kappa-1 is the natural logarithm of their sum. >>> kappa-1 4.55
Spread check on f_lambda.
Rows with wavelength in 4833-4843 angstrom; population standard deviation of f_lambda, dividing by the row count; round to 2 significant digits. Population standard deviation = 3.7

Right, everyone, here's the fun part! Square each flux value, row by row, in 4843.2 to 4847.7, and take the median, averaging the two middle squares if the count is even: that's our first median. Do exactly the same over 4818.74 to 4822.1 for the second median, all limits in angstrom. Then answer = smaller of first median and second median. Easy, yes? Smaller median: 1328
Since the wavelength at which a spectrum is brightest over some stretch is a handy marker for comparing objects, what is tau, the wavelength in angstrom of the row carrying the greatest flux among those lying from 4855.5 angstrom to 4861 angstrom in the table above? 4860.53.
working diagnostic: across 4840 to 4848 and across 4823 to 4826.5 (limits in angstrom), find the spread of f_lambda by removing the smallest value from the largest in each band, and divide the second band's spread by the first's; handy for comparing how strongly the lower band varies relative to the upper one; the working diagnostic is 0.1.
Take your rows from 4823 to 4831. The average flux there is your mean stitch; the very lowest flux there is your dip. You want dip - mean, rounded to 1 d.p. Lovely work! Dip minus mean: -5.0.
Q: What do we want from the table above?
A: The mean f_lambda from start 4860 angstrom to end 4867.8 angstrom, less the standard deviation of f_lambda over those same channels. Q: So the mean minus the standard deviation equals 45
